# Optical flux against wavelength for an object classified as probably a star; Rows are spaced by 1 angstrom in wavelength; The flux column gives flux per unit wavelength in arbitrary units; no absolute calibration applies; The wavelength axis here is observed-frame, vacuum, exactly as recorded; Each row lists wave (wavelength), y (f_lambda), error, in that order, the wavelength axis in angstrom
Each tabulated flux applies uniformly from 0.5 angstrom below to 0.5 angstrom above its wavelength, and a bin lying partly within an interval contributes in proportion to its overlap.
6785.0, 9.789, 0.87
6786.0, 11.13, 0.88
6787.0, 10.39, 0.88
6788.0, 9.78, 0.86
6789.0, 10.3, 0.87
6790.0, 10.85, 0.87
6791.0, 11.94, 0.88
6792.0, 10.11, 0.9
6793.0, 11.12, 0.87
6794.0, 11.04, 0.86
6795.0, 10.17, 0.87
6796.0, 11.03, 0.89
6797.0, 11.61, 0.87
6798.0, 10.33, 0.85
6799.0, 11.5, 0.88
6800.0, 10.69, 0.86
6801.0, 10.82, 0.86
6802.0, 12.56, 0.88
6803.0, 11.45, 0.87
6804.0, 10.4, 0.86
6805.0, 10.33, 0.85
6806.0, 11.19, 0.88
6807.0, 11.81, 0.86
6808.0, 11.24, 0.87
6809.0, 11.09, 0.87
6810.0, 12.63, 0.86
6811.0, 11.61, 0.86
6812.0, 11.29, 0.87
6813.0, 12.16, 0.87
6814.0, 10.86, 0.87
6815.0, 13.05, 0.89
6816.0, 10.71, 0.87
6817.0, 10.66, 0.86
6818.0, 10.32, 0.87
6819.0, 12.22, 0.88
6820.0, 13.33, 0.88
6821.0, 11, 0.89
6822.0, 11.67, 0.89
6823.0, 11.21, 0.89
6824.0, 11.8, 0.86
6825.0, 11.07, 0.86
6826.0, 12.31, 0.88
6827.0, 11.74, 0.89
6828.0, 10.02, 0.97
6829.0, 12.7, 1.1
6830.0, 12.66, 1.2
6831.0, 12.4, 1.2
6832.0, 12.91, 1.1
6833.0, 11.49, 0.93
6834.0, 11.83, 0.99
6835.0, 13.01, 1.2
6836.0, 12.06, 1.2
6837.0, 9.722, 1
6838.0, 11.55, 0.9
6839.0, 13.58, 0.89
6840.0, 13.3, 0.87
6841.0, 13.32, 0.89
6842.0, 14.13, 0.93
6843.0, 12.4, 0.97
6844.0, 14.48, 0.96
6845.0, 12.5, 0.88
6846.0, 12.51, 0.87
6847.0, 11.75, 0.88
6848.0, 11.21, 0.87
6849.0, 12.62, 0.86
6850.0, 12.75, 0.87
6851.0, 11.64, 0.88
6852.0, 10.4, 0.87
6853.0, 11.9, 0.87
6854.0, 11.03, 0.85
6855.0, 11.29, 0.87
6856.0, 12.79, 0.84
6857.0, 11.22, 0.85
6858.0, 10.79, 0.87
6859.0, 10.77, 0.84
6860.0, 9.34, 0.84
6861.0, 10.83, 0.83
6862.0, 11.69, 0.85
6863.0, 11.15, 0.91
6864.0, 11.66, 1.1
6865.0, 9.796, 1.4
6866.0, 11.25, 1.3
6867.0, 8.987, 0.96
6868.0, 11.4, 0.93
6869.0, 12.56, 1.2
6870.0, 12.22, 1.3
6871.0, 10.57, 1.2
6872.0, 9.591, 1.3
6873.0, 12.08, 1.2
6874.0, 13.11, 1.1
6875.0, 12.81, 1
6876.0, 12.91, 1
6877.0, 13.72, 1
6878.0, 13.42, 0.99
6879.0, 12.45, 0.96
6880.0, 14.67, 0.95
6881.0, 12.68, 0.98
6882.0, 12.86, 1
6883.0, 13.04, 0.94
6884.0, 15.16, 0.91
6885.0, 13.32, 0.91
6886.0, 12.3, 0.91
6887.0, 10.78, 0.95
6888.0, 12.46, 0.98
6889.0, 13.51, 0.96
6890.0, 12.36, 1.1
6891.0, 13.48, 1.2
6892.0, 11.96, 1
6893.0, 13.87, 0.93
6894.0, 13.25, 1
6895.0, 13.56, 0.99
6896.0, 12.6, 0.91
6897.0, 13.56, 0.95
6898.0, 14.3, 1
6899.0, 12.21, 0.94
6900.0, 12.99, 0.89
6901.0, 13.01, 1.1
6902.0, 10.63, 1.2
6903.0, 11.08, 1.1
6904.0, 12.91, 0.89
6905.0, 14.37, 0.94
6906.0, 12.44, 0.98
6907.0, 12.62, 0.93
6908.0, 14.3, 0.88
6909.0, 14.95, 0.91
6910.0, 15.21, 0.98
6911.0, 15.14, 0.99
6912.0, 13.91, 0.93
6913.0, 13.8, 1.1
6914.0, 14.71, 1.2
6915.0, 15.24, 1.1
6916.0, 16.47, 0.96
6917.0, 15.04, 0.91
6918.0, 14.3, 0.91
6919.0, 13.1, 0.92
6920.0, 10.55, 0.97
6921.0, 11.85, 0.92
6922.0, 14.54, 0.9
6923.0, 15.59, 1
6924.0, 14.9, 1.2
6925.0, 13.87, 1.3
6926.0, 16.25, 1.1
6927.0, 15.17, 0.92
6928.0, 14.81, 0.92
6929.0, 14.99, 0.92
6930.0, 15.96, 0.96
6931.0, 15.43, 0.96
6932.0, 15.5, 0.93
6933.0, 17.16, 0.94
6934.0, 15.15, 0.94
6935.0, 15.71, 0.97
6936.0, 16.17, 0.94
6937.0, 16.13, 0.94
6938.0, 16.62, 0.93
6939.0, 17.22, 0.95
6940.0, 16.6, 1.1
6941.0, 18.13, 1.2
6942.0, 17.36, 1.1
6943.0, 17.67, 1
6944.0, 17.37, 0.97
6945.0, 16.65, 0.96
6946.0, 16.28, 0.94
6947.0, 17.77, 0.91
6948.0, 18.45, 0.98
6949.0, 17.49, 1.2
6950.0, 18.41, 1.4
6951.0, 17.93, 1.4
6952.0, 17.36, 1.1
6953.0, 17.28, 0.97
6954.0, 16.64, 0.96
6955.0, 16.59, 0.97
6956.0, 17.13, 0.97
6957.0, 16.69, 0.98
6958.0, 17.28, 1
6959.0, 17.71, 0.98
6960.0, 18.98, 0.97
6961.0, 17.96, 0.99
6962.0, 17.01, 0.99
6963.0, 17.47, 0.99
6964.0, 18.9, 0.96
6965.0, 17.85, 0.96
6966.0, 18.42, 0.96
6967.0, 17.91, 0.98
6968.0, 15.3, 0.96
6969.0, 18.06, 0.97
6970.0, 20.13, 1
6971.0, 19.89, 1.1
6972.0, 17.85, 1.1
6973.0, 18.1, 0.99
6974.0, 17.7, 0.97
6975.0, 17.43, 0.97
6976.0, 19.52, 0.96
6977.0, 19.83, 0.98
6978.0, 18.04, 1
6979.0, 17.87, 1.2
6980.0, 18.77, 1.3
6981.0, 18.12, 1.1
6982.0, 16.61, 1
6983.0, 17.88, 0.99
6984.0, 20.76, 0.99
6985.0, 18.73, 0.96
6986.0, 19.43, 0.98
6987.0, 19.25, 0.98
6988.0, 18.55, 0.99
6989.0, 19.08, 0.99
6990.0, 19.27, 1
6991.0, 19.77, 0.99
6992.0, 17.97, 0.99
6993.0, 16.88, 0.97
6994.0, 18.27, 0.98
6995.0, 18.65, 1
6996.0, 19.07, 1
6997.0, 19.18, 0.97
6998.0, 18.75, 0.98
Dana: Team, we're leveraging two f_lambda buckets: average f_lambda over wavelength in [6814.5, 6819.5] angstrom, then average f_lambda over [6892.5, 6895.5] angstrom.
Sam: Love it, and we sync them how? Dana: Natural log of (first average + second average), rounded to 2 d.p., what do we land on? 3.22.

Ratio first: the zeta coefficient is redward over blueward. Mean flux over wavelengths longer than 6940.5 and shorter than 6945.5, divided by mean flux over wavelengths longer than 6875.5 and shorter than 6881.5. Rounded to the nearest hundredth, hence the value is 1.31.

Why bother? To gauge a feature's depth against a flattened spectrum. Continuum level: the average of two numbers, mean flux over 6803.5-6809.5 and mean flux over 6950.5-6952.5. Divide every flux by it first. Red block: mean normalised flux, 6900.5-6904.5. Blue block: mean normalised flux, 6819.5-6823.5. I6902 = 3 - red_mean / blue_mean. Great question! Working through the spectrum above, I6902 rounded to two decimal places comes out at 1.99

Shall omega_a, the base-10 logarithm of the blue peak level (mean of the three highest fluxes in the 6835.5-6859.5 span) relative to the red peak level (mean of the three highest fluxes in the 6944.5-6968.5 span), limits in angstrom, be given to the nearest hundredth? -0.13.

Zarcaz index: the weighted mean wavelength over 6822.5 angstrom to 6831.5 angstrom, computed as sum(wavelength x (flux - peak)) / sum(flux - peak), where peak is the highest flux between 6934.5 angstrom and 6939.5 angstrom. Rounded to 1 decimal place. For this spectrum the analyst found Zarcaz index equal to 6826.8 angstrom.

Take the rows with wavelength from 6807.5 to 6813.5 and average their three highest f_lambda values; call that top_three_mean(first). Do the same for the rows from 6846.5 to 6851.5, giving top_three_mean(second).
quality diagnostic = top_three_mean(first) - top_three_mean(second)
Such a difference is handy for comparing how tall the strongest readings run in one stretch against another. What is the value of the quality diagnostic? 0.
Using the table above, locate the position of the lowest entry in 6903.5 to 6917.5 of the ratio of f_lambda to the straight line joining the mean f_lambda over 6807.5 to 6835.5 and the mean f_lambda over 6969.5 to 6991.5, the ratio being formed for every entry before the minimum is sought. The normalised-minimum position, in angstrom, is 6906.0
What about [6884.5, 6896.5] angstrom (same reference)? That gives 6887.0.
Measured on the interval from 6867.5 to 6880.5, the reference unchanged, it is 6872.0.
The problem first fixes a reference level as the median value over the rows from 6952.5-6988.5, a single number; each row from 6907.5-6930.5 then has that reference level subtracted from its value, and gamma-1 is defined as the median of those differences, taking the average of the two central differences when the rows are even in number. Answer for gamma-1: -3.0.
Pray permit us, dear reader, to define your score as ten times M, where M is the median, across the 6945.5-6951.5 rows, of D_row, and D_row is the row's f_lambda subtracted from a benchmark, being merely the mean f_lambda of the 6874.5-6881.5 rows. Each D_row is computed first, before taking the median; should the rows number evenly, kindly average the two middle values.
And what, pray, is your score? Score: -46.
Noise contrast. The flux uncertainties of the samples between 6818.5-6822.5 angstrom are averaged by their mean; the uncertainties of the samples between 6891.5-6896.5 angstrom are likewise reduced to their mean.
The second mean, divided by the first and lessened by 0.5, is 0.59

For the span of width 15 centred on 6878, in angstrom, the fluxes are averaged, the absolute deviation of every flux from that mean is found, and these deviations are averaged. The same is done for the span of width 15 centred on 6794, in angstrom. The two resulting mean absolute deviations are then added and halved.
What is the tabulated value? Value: 0.70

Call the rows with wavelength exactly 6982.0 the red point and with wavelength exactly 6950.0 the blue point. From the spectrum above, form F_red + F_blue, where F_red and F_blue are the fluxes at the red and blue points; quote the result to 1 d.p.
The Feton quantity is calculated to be 35.0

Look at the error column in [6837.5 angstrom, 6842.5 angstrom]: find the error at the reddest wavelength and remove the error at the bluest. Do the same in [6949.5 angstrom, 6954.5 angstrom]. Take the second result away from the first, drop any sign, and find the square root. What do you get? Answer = 0.69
